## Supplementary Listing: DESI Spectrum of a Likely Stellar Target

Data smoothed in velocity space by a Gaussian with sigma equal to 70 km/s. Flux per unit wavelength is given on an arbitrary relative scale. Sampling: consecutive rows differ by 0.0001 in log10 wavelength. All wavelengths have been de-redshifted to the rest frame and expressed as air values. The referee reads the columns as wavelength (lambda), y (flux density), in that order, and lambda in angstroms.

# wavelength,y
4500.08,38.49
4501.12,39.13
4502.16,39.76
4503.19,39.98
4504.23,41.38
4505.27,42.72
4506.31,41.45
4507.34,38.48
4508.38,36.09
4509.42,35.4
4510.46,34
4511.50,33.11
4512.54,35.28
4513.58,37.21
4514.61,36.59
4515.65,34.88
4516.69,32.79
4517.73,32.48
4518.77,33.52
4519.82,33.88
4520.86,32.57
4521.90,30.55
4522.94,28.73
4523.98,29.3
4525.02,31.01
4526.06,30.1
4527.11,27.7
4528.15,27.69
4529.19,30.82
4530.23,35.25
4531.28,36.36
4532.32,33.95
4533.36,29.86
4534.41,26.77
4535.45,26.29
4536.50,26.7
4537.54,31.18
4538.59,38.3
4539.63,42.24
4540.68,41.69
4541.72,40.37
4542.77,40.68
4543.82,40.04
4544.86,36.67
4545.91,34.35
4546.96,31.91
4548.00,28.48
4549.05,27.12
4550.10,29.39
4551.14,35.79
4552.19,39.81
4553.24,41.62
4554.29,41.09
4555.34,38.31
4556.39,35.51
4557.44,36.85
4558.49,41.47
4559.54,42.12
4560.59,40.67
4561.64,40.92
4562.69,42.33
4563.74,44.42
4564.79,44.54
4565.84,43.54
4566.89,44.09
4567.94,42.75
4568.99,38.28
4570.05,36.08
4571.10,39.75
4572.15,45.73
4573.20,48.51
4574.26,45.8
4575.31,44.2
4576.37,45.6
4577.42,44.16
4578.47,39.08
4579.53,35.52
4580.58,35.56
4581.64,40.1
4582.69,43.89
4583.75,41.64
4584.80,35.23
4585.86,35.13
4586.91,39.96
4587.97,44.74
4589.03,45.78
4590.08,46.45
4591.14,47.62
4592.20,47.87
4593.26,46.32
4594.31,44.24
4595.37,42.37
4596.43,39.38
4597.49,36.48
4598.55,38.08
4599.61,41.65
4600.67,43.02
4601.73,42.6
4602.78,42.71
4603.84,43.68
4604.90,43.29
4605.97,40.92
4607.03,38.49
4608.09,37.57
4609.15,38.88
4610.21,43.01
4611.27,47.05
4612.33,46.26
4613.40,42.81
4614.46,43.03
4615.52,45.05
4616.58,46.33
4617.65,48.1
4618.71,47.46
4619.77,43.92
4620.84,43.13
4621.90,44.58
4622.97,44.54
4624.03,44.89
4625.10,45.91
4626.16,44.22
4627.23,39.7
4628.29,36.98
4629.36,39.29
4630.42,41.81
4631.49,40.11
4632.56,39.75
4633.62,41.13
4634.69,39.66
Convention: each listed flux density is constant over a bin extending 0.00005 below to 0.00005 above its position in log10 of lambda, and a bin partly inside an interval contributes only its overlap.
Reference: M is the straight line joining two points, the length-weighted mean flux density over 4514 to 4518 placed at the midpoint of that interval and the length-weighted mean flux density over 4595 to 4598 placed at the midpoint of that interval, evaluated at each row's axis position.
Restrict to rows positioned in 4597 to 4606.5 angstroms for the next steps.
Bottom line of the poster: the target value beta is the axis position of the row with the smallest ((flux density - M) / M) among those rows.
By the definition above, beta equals 4597.49 angstroms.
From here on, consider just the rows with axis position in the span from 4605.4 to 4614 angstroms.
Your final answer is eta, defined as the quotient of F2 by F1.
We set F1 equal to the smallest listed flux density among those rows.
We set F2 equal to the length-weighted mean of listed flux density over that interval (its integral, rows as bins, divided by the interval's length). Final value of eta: 1.114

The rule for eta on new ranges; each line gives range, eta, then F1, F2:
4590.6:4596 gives 1.075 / 42.37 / 45.5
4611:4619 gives 1.067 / 42.81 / 45.7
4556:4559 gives 1.071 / 35.51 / 38.0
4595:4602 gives 1.106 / 36.48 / 40.4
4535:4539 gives 1.158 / 26.29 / 30.4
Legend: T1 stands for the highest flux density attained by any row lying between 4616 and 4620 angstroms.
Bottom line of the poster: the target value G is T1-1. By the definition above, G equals 47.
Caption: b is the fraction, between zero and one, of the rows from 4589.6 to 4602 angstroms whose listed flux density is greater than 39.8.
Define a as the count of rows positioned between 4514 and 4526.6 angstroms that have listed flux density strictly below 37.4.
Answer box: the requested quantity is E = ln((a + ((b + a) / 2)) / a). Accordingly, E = 0.426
